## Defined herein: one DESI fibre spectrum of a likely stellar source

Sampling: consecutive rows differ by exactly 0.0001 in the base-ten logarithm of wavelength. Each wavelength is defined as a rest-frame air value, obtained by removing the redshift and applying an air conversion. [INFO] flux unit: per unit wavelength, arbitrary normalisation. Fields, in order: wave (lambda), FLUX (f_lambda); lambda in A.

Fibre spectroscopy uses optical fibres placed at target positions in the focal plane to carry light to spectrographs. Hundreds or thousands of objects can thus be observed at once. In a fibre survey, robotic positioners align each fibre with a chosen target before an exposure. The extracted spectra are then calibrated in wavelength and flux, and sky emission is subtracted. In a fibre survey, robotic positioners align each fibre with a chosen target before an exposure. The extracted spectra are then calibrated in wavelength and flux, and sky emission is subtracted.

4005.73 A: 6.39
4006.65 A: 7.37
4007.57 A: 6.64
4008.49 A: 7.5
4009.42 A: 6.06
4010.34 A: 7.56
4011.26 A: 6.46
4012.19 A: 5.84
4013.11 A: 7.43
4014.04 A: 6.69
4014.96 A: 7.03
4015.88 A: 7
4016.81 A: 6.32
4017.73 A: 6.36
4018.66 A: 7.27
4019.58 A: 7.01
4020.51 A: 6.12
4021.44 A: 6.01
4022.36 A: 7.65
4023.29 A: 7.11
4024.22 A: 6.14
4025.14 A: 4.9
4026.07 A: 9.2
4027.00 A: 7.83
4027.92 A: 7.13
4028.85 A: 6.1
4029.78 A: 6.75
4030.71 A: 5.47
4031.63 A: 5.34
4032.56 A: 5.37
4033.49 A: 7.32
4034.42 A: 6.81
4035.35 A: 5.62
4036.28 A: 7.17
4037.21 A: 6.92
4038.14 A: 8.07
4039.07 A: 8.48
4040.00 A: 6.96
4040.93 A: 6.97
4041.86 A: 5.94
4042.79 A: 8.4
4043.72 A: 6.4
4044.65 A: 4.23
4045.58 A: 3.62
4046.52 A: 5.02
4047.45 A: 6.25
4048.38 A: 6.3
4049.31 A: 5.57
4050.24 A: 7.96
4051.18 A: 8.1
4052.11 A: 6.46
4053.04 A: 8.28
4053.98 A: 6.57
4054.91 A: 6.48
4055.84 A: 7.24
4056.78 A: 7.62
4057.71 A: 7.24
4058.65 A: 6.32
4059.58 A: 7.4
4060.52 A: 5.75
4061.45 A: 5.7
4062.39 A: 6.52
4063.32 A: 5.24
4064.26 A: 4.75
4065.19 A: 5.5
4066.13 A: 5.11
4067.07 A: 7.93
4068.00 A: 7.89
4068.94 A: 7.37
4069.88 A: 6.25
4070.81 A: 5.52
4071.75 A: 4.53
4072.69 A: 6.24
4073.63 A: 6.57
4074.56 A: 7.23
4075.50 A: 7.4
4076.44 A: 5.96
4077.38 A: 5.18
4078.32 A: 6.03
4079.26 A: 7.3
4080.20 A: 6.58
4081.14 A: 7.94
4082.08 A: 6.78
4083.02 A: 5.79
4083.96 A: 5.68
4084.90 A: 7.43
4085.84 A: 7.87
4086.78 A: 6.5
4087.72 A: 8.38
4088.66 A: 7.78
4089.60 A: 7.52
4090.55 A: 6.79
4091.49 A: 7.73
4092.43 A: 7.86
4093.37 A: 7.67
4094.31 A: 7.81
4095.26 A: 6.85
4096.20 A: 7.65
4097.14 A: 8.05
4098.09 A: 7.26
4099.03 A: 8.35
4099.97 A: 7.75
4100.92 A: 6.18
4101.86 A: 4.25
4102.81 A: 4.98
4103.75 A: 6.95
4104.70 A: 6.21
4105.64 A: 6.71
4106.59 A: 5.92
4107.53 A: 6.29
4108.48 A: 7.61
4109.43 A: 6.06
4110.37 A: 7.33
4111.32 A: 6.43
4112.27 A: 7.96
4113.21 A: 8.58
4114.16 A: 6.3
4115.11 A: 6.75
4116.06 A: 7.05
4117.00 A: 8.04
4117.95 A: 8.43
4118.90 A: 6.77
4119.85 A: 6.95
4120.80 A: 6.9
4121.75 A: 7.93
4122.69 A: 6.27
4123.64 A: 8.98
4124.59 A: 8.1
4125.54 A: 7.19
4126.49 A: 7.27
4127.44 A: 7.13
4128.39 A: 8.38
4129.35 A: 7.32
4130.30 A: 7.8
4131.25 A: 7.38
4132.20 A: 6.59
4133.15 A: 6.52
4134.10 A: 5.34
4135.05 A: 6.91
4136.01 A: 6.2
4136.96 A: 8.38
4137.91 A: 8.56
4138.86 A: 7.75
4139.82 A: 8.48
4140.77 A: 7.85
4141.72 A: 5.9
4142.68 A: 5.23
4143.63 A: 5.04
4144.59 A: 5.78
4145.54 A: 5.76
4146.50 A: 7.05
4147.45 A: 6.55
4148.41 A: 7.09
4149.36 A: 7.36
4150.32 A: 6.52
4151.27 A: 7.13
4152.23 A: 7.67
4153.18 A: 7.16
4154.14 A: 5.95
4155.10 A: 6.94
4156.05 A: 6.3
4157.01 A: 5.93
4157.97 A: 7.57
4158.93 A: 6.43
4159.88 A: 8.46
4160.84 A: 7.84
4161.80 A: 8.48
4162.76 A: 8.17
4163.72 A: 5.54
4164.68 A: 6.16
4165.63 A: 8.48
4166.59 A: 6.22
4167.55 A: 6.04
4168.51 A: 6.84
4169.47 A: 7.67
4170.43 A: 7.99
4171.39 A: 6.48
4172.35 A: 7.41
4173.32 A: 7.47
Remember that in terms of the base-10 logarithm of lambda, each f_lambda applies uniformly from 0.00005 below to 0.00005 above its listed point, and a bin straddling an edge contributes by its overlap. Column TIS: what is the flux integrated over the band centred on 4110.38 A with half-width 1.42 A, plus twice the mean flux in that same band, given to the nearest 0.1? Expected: 32.0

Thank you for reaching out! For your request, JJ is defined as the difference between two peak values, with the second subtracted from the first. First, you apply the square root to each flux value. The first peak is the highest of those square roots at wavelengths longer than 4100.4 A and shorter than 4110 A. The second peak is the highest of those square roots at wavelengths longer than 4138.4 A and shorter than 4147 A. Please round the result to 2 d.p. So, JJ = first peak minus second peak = -0.15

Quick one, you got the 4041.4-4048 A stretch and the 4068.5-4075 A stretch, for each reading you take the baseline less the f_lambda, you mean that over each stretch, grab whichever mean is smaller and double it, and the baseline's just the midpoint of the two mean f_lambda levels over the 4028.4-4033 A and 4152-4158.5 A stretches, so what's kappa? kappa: 0.1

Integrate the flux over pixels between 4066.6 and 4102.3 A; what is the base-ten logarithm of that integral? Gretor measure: 2.39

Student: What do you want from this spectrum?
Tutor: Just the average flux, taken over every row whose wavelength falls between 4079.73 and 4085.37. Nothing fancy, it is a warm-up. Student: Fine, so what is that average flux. 6.7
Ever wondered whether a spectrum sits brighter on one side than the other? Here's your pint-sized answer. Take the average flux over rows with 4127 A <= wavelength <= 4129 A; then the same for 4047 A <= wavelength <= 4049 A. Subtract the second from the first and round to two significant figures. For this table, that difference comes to 1.5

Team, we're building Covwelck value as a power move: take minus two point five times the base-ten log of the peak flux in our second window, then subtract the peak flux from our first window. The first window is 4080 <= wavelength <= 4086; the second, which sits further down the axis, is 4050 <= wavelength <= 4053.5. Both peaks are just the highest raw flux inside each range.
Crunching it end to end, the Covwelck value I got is -10.2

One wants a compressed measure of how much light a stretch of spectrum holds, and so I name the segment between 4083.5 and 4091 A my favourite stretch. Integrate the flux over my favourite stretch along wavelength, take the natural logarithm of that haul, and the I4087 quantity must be 4.00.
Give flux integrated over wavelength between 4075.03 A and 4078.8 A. 23.1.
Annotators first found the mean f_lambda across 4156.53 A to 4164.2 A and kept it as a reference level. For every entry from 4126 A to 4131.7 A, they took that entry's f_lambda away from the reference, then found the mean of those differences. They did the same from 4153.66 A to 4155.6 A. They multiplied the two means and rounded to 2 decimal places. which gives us -0.21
